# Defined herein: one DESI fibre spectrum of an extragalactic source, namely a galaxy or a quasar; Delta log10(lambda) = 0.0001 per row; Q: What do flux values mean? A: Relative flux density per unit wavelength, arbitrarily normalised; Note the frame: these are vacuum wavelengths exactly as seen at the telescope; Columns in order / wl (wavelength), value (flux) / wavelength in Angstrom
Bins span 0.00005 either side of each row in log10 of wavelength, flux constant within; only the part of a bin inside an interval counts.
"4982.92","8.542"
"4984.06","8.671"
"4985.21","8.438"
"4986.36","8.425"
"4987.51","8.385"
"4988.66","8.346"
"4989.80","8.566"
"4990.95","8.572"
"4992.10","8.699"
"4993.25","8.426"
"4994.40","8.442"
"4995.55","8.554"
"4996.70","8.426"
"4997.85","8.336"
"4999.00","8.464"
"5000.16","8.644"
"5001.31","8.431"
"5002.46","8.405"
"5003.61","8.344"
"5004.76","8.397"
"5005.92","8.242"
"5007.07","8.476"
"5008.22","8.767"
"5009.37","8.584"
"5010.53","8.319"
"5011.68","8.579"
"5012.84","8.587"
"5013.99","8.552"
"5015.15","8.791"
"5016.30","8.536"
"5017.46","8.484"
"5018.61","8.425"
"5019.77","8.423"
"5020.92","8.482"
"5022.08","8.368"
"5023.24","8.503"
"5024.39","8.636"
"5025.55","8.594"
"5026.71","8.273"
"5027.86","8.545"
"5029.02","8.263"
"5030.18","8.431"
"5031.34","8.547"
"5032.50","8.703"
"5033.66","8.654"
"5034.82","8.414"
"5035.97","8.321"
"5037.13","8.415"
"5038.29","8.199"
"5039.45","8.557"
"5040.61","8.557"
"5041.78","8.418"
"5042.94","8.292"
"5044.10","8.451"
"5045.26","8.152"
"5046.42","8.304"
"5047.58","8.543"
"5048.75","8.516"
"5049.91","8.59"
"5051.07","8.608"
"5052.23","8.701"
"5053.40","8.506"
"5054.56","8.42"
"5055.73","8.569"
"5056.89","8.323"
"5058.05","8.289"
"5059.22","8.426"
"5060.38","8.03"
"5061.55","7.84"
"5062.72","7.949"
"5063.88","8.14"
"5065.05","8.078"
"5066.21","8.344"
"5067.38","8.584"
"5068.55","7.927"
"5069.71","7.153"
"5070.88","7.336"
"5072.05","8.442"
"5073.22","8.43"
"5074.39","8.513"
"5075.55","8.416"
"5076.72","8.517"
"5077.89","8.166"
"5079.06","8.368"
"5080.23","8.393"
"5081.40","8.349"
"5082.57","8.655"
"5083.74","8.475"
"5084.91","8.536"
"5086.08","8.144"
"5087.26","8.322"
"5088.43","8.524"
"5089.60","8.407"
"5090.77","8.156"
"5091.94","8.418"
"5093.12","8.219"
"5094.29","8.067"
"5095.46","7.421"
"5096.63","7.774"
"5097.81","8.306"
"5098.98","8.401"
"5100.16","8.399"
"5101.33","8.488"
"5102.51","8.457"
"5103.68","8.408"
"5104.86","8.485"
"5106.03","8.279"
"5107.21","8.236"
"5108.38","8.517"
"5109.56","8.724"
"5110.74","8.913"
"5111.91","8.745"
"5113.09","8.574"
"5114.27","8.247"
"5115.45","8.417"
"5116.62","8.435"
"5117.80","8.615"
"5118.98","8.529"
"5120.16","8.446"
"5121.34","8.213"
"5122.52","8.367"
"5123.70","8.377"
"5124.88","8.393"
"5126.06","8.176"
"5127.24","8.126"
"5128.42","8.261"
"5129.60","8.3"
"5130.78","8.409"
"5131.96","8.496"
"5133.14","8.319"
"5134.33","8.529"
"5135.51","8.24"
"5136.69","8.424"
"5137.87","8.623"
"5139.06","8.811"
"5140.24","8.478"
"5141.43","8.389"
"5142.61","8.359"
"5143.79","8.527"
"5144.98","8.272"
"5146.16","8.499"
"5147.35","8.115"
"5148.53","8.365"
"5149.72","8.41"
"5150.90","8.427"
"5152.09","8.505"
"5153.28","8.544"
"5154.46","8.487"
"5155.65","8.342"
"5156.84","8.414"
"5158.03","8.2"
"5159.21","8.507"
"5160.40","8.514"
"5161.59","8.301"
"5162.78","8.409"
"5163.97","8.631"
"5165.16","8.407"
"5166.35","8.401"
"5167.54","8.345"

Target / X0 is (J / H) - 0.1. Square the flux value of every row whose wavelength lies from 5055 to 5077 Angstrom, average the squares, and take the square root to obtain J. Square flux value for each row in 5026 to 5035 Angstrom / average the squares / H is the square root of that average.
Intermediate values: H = 8.48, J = 8.18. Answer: 0.865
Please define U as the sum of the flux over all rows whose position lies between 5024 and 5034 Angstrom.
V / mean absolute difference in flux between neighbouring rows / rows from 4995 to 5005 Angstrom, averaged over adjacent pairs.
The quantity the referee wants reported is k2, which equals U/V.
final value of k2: 698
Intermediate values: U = 76.6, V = 0.110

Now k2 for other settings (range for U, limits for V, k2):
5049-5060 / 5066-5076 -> 194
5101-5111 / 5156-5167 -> 470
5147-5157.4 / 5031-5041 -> 502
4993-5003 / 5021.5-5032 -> 415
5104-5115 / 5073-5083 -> 508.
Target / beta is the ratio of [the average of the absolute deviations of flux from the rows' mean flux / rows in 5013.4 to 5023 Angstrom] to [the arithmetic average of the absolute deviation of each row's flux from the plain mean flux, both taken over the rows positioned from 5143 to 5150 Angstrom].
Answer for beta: 0.8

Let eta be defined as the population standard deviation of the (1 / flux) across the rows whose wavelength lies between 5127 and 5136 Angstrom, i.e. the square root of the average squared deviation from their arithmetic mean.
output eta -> 0.0018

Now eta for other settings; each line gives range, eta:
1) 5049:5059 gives 0.0019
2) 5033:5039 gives 0.0021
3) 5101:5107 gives 0.0011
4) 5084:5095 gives 0.0023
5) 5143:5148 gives 0.0024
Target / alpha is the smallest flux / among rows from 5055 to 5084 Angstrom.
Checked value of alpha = 7.153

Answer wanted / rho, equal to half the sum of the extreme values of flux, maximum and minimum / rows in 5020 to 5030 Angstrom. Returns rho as 8.45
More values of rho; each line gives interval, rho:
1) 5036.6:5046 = 8.35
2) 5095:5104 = 7.95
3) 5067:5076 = 7.87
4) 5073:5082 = 8.34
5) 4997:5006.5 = 8.44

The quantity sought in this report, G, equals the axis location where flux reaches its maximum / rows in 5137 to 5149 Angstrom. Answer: 5139.06 Angstrom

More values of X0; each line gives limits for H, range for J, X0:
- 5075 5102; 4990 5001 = 0.924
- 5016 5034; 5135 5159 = 0.892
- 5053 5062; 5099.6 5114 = 0.926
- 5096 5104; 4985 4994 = 0.919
